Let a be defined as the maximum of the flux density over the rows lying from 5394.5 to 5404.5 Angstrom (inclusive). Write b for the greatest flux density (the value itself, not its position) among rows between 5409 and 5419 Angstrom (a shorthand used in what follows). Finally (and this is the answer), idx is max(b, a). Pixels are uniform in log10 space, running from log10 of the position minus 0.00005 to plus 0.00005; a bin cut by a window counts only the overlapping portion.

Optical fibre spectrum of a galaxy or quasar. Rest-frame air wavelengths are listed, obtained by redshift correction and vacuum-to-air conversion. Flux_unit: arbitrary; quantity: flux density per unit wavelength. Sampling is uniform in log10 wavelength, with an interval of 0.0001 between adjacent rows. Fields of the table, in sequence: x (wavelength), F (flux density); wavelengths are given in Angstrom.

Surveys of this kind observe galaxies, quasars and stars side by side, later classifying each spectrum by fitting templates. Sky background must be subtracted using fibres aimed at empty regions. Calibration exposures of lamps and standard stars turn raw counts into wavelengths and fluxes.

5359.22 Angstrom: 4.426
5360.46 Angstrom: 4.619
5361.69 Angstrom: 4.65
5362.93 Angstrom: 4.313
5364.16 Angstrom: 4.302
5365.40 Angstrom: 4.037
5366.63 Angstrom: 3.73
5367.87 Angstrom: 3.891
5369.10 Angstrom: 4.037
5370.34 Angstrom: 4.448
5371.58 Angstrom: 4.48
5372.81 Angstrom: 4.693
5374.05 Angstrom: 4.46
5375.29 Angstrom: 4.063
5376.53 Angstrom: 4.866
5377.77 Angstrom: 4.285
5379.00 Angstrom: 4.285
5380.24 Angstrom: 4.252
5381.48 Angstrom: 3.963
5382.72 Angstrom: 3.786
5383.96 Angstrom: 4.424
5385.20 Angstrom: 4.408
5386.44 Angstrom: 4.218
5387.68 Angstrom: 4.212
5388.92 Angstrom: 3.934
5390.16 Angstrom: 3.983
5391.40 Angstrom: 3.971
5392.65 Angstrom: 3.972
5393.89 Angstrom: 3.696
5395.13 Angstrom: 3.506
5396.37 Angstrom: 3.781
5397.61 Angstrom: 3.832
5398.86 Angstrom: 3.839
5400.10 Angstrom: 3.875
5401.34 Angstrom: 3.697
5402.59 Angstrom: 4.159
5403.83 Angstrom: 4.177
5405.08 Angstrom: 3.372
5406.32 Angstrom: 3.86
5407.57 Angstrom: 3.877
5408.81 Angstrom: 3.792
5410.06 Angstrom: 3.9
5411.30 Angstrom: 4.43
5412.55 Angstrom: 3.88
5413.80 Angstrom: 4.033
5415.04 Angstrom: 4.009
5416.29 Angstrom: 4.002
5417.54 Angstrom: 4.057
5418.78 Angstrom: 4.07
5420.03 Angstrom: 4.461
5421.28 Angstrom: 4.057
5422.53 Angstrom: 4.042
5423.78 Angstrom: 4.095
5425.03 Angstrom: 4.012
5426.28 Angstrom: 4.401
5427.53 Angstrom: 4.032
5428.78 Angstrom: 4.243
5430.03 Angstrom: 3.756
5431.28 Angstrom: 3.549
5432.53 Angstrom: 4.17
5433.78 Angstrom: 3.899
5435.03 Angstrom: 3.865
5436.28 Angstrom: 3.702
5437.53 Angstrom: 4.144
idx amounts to 4.43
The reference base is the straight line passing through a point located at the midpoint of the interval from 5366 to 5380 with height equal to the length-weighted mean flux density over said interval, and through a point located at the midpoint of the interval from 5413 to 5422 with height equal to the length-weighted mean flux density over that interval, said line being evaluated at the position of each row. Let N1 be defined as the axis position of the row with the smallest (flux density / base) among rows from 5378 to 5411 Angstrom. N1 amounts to 5405.08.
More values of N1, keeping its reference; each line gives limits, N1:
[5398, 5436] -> 5405.08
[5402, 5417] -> 5405.08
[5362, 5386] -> 5366.63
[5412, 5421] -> 5412.55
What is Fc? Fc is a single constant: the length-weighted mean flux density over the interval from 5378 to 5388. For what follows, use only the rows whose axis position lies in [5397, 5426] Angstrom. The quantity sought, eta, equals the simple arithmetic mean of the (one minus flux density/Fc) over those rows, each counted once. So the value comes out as 0.05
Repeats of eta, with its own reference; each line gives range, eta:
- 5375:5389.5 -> -0.01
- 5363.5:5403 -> 0.02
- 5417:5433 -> 0.03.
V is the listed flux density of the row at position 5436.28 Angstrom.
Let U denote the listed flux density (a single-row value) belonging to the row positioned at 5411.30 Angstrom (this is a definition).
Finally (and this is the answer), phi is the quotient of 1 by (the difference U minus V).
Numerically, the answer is 1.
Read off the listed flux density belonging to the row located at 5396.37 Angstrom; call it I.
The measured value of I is 3.781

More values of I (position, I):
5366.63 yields 3.73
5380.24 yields 4.252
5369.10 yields 4.037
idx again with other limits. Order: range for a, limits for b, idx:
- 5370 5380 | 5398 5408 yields 4.87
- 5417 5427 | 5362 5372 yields 4.48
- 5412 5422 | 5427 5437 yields 4.46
